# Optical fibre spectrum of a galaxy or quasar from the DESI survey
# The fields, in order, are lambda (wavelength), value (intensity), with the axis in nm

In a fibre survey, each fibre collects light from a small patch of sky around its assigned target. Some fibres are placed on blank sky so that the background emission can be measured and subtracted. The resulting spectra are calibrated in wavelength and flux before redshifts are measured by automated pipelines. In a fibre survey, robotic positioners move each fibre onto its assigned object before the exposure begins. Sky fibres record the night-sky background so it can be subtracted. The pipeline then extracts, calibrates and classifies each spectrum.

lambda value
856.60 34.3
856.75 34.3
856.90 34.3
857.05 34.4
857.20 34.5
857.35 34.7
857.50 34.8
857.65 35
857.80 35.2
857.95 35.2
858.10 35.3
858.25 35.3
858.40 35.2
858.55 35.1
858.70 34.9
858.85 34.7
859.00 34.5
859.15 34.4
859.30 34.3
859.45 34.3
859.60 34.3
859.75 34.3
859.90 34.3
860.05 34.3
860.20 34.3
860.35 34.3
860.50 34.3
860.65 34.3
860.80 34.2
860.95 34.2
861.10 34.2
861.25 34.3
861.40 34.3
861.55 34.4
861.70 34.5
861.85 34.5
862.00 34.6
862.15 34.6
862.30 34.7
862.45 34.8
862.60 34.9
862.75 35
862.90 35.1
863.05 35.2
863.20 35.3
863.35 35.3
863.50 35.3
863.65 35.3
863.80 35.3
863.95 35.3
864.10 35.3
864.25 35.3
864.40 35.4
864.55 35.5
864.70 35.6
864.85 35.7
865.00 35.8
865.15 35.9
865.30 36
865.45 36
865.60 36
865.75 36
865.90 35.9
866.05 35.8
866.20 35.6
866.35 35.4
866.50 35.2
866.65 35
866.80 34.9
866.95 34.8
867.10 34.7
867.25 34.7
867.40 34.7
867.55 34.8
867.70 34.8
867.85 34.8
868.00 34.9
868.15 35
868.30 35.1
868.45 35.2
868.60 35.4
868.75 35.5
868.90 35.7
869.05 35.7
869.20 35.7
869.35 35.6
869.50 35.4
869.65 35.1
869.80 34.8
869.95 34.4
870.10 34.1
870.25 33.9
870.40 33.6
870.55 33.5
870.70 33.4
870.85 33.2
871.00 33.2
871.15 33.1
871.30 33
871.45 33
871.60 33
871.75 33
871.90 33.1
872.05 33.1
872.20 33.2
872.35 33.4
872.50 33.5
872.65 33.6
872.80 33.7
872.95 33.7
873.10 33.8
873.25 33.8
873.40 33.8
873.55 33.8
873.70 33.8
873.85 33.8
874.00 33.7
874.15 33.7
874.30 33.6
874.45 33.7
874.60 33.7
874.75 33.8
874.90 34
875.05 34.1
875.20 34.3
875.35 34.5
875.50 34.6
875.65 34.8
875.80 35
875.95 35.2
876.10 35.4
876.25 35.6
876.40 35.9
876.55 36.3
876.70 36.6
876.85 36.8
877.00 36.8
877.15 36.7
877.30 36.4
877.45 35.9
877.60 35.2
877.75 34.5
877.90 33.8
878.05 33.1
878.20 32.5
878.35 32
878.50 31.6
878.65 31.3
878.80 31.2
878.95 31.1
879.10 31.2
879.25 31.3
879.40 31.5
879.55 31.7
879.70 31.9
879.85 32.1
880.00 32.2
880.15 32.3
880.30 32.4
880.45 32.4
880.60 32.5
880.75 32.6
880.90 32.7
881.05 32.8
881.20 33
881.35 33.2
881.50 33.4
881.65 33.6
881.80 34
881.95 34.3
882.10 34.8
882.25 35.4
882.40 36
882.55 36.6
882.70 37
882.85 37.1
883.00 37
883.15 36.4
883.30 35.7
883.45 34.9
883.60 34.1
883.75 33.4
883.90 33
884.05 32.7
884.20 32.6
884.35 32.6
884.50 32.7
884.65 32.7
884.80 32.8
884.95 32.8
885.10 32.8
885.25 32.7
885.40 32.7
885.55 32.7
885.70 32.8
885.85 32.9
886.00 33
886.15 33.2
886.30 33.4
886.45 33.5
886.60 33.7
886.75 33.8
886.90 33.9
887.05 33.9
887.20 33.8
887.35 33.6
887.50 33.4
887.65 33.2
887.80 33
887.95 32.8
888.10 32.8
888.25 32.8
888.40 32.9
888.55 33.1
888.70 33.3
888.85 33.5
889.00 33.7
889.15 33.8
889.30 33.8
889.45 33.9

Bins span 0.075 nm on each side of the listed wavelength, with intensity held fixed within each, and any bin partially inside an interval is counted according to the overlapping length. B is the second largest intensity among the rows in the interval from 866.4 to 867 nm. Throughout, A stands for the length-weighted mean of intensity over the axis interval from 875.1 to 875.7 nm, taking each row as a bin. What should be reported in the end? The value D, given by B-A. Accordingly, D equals 0.5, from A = 34.5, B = 35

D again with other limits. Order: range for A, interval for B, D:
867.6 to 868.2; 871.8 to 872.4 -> -1.7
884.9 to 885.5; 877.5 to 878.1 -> 1.8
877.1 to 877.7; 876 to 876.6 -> -0.1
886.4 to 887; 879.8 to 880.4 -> -1.4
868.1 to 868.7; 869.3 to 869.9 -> 0.2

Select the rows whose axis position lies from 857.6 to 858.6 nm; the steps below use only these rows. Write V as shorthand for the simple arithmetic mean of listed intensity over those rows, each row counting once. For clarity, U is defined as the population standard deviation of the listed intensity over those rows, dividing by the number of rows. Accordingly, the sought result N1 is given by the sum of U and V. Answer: 35.3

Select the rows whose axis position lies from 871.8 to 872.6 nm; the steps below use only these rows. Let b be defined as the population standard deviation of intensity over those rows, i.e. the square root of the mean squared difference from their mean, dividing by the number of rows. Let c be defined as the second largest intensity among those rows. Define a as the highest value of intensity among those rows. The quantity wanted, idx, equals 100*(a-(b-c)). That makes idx 6674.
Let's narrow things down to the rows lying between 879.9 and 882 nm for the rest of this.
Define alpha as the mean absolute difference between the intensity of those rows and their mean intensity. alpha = 0.54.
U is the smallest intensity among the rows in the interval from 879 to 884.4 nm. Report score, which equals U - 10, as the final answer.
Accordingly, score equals 21.2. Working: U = 31.2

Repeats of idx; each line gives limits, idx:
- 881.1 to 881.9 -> 6726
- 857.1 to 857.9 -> 6996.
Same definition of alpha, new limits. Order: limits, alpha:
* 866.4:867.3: 0.15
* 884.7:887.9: 0.38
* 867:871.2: 0.67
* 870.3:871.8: 0.18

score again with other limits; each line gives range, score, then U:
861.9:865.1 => 24.6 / 34.6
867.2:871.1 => 23.2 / 33.2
